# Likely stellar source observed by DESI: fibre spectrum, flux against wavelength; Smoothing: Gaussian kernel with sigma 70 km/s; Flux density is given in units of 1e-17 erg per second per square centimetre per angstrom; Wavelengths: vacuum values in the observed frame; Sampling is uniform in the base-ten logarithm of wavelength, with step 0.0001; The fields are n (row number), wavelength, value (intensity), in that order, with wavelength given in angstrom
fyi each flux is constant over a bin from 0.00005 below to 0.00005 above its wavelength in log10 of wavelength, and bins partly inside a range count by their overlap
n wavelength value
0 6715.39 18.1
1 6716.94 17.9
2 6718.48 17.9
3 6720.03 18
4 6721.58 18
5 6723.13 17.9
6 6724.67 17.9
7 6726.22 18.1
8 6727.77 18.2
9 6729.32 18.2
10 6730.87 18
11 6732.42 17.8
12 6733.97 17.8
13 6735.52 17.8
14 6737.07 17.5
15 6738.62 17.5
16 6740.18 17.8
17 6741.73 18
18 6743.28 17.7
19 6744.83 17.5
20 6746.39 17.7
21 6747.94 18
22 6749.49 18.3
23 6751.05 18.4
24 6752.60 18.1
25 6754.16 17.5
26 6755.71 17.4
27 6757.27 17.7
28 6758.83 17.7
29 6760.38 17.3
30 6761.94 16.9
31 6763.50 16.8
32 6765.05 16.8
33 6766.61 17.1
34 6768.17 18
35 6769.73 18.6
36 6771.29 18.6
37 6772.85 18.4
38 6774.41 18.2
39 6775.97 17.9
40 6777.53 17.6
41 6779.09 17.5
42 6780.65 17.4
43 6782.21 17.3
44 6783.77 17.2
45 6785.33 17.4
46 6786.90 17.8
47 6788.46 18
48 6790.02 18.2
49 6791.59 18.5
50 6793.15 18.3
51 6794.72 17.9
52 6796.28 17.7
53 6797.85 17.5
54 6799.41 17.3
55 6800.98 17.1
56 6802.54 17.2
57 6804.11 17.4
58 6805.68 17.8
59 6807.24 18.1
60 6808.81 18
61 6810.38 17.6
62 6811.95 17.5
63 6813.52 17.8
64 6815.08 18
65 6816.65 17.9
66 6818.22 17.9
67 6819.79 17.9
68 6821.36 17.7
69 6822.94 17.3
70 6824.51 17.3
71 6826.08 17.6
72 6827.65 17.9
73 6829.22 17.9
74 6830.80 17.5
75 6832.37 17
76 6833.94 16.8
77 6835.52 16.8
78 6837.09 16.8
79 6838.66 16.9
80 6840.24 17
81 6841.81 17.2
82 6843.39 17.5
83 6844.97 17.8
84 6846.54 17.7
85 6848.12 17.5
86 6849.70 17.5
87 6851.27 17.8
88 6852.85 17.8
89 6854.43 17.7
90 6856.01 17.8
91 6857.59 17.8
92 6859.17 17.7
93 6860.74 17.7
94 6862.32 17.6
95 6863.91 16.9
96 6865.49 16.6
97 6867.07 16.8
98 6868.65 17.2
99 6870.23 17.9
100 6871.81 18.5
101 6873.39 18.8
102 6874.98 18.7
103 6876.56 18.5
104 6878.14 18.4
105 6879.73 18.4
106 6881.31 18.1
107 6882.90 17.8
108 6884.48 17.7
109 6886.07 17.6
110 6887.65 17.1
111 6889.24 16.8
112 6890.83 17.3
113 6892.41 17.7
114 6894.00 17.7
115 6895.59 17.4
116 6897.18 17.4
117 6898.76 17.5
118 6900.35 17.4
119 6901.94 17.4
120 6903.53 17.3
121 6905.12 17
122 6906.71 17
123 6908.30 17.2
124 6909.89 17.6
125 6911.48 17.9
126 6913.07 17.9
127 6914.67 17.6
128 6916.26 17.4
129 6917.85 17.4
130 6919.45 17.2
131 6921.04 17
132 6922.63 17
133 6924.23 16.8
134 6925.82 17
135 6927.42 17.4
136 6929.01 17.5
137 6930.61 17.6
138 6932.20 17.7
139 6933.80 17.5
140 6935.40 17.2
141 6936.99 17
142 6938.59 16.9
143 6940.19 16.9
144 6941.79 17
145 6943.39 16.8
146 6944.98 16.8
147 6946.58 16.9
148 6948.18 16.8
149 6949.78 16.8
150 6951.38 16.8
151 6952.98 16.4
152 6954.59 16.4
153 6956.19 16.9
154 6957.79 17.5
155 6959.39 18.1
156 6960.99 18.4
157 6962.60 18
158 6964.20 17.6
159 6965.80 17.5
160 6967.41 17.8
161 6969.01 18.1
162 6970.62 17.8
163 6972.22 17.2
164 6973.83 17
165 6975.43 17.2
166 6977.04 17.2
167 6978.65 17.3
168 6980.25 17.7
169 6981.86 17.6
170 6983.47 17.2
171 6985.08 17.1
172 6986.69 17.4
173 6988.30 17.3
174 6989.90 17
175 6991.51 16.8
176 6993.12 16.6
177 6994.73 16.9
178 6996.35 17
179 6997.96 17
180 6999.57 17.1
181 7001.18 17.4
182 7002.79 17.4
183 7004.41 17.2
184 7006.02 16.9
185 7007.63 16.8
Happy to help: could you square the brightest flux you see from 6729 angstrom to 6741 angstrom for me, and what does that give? 331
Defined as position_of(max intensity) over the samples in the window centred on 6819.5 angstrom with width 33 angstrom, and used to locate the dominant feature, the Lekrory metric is 6807.24 angstrom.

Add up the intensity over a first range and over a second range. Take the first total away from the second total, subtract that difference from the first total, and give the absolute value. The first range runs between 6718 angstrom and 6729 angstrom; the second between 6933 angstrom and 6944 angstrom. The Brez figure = 133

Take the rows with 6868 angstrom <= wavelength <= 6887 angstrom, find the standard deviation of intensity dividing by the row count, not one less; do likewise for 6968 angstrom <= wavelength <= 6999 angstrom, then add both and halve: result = 0.41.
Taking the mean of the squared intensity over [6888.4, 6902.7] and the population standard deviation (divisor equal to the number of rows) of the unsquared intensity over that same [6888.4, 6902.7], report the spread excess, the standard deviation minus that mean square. -303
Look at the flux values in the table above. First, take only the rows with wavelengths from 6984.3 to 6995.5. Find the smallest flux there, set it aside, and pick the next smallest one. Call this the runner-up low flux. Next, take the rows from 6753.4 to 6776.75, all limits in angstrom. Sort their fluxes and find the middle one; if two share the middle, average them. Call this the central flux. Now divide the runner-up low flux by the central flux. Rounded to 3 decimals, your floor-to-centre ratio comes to 0.949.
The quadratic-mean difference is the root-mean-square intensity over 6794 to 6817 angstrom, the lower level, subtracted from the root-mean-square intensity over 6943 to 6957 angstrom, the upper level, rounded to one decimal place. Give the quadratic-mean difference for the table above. -0.9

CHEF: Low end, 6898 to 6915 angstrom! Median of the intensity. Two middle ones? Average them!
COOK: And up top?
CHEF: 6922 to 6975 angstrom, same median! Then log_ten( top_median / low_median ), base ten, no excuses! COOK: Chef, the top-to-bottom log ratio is -0.010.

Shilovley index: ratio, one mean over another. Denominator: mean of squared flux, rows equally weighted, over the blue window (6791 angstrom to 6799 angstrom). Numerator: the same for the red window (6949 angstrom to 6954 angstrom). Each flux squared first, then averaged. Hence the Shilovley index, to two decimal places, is 0.86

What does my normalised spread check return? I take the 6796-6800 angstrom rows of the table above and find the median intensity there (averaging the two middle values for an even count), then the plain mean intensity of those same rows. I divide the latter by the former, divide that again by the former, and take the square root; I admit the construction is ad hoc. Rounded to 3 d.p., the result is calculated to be 0.239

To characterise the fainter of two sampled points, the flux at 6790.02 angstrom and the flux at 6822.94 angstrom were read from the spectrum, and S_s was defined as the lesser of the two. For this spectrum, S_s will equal 17.3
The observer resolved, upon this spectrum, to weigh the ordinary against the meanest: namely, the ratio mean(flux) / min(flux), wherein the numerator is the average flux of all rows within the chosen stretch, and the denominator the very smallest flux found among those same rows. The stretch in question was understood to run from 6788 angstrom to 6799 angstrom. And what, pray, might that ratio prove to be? 1.03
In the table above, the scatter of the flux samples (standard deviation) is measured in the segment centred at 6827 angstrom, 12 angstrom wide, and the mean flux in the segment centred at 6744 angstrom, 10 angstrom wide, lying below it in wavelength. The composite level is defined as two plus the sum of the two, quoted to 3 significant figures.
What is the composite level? 20.1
